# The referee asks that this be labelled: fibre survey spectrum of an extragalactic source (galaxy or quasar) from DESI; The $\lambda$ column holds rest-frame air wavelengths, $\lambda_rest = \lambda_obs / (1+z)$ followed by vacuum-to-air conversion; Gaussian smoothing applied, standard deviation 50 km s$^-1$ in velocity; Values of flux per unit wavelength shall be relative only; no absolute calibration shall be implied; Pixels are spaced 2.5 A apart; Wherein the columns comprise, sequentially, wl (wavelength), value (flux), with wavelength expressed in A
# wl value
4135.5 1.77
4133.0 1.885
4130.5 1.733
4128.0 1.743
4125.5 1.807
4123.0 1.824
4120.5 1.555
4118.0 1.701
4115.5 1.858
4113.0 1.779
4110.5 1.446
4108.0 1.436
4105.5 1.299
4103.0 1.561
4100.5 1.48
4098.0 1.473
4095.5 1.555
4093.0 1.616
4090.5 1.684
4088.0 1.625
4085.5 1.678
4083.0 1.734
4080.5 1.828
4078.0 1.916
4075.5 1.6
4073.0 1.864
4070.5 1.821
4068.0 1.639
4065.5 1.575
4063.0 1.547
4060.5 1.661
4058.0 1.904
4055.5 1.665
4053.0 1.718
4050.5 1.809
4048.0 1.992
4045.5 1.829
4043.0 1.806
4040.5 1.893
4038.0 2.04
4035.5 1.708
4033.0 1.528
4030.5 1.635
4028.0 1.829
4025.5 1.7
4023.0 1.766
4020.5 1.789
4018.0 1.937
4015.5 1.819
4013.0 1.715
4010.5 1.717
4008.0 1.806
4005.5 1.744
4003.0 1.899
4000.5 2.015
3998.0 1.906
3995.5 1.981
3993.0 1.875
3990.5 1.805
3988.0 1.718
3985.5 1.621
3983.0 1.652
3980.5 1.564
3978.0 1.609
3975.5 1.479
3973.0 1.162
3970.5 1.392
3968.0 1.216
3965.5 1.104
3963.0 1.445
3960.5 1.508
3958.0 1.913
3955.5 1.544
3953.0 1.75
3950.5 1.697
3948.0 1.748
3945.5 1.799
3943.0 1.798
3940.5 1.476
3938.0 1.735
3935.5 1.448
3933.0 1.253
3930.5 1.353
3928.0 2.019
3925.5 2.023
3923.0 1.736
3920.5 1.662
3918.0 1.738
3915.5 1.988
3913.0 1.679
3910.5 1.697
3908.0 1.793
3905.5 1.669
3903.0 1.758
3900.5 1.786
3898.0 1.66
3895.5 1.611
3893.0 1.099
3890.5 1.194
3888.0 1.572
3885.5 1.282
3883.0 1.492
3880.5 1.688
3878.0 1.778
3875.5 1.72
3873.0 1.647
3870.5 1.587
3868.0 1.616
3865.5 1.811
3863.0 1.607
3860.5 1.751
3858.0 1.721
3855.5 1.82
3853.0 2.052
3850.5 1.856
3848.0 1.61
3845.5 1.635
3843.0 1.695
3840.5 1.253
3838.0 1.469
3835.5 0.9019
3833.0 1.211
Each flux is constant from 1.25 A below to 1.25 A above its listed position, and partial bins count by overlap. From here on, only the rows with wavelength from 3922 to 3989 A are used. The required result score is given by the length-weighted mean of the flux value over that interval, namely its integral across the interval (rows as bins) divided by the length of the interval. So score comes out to 1.58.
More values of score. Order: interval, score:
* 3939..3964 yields 1.67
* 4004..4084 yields 1.77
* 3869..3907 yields 1.57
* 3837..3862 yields 1.69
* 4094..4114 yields 1.50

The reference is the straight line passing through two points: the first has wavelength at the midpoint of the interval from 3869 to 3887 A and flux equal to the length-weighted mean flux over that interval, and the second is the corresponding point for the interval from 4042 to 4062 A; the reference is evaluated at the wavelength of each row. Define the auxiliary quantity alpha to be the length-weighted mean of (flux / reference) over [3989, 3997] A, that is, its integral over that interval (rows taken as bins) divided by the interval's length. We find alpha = 1.09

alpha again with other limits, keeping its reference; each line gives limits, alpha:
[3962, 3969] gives 0.74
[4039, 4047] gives 1.04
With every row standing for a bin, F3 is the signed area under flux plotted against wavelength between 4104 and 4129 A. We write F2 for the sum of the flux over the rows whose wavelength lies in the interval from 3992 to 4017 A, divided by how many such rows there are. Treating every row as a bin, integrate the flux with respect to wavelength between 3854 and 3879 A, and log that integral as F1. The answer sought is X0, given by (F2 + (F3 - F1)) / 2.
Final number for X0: 0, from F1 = 42.7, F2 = 1.85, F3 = 41.1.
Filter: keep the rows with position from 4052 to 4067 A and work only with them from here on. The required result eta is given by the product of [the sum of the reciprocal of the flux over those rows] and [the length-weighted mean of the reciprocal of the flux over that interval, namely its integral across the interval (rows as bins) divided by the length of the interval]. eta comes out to 2.2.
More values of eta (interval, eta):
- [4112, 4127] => 2.0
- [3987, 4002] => 1.7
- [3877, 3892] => 2.8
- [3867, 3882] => 2.2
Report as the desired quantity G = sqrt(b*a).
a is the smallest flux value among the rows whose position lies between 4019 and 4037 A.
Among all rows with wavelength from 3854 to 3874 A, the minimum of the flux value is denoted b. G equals 1.56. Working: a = 1.528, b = 1.587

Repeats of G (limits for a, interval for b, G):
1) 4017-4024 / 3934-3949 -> 1.60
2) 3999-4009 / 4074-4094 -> 1.67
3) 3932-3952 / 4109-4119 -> 1.35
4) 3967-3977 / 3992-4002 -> 1.48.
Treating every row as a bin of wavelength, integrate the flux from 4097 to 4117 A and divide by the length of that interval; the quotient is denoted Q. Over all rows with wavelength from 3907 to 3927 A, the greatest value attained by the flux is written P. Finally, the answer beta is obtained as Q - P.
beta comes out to -0.48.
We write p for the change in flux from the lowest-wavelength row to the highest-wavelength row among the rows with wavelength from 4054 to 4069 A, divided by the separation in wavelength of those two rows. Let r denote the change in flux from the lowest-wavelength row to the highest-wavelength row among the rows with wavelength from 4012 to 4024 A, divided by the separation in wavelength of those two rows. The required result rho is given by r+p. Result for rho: 0.003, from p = -0.002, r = 0.01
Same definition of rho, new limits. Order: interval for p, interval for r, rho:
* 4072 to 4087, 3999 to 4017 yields -0.028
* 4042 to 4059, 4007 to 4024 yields 0.004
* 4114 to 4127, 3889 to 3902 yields 0.054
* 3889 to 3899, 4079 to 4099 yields 0.042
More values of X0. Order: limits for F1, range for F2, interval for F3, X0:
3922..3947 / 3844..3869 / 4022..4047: 2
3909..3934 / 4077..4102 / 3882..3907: -2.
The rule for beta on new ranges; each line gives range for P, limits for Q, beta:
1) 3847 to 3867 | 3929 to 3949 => -0.47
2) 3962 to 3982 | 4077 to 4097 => 0.09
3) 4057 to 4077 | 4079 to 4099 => -0.25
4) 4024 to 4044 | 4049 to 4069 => -0.35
